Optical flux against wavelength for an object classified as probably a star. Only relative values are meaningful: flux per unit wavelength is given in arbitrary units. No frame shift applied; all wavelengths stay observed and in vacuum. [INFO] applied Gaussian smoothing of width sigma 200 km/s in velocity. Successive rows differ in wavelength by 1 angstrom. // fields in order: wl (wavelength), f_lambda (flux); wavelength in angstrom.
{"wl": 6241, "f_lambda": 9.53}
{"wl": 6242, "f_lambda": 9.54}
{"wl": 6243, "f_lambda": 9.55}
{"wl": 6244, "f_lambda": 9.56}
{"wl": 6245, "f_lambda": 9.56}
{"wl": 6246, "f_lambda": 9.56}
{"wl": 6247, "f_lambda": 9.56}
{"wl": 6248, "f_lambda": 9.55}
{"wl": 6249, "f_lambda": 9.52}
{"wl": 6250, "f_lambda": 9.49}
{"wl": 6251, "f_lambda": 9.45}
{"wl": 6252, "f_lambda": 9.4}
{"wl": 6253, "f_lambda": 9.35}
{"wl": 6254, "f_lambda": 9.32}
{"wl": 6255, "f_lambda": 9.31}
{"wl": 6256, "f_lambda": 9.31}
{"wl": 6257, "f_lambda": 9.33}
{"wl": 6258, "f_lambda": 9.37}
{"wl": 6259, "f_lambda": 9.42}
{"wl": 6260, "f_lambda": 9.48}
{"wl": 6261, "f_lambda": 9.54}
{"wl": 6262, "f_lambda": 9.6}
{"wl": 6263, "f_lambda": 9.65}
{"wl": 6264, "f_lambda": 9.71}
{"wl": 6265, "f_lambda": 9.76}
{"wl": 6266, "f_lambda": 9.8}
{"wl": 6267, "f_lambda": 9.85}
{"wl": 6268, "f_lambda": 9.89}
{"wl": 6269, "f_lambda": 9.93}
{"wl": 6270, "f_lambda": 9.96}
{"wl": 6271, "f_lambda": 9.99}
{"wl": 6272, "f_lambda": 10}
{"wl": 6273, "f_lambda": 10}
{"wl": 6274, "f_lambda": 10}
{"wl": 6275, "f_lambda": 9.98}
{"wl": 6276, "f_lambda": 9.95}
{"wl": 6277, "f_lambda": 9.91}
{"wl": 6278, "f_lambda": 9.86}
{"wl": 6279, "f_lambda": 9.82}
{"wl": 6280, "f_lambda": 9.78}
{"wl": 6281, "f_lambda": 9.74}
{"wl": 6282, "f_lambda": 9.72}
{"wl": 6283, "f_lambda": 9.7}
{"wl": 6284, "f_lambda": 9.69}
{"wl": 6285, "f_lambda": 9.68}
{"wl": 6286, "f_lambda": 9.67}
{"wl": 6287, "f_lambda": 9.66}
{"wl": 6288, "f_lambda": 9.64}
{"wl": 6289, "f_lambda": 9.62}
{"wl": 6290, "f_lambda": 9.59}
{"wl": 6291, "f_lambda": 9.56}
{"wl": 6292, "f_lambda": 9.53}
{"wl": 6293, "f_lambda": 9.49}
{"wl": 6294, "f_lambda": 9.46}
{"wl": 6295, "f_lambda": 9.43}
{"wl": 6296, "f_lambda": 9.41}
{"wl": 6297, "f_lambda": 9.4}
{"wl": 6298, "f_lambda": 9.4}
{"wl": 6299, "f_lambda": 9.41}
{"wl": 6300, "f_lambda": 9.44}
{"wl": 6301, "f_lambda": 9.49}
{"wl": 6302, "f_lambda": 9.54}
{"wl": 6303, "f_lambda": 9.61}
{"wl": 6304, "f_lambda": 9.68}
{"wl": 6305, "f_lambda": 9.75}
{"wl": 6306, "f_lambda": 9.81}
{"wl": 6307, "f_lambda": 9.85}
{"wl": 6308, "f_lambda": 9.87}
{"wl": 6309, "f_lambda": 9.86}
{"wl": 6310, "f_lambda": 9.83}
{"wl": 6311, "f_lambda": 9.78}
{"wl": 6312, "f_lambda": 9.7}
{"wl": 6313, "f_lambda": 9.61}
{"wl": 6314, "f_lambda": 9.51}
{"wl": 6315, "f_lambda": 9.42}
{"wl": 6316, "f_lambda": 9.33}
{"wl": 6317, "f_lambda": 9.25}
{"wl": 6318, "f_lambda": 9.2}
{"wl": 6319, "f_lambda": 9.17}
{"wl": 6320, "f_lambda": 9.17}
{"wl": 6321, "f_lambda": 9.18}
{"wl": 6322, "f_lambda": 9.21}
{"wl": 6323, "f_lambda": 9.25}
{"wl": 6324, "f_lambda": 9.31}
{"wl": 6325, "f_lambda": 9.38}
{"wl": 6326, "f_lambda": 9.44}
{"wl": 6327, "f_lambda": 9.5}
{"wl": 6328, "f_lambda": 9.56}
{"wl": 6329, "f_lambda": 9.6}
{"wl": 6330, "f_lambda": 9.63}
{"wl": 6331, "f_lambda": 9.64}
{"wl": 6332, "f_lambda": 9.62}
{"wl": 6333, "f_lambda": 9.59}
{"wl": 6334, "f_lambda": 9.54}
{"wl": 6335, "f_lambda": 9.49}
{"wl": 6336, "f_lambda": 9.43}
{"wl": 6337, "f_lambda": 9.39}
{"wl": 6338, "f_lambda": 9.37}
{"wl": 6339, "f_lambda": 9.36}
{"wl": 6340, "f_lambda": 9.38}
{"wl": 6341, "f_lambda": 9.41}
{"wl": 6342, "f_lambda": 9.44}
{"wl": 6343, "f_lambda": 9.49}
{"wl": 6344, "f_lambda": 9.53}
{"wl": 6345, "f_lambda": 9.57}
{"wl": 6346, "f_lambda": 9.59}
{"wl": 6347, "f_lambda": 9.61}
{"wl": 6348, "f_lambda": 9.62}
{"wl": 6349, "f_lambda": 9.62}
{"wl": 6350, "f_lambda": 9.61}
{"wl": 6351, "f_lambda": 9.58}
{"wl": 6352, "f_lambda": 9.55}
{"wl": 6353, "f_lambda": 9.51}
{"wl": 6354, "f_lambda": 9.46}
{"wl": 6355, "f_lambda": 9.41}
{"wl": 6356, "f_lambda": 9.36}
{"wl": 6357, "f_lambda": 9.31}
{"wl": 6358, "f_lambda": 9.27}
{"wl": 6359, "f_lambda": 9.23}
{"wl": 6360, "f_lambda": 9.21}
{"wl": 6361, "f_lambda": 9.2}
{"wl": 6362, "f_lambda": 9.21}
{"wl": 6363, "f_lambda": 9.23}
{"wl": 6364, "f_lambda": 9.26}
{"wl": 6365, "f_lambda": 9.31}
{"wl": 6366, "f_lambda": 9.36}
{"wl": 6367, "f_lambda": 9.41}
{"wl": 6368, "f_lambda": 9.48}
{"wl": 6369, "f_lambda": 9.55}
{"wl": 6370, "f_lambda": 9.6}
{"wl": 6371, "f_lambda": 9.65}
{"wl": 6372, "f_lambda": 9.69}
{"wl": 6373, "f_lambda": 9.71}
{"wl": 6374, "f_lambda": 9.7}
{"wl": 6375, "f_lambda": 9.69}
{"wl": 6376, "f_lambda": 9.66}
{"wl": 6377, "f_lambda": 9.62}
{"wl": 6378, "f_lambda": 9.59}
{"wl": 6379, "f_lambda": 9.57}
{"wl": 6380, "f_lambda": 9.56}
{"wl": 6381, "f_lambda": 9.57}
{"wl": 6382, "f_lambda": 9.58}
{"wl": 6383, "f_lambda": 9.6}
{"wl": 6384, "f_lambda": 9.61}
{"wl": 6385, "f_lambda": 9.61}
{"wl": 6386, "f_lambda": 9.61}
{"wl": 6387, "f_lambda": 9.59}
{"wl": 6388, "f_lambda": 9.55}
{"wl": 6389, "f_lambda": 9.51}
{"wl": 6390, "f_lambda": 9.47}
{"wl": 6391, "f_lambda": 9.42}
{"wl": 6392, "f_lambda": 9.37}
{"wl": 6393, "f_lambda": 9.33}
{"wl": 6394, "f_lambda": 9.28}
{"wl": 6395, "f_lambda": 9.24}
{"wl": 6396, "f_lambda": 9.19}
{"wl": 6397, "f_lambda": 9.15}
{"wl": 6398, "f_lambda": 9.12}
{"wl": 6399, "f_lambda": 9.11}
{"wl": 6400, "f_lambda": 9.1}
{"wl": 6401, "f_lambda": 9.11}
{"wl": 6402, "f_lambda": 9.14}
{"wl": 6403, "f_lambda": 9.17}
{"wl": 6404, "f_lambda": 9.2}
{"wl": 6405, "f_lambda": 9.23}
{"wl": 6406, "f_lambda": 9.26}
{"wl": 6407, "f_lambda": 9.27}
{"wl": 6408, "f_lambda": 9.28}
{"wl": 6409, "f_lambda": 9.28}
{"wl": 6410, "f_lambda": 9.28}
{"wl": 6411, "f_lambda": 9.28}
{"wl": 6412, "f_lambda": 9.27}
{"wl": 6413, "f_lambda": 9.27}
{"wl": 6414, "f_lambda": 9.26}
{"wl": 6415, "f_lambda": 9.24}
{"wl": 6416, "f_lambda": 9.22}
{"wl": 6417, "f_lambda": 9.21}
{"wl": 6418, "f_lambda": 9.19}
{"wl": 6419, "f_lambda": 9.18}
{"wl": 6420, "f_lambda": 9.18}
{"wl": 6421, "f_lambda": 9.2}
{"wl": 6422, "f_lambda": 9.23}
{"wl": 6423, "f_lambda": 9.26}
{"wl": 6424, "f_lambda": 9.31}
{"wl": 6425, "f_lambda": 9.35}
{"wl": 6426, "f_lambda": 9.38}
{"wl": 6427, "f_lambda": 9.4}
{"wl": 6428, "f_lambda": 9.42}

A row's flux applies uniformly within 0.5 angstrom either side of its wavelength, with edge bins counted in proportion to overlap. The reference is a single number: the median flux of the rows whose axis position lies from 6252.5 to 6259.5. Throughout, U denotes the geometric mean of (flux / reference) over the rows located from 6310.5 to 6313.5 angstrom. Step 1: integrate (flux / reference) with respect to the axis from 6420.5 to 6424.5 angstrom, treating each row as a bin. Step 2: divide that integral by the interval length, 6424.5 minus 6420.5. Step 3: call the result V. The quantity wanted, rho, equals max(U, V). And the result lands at 1.04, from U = 1.04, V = 0.991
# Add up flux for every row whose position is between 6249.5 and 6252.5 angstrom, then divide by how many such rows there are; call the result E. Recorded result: 9.45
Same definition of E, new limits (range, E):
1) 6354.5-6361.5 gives 9.28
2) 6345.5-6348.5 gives 9.61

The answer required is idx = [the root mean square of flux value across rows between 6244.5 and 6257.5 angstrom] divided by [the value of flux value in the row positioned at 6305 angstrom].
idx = 0.97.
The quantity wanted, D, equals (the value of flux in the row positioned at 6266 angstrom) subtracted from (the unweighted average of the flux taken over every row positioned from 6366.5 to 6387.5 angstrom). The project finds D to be -0.2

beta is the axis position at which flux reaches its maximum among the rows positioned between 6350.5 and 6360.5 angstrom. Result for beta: 6351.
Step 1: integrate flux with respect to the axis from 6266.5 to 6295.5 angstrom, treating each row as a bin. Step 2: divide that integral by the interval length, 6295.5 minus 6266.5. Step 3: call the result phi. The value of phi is 9.8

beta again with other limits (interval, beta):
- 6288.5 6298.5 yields 6289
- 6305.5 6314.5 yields 6308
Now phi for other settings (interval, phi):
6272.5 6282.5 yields 9.9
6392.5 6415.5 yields 9.2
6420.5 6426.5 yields 9.3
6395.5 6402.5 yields 9.1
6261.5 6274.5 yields 9.9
